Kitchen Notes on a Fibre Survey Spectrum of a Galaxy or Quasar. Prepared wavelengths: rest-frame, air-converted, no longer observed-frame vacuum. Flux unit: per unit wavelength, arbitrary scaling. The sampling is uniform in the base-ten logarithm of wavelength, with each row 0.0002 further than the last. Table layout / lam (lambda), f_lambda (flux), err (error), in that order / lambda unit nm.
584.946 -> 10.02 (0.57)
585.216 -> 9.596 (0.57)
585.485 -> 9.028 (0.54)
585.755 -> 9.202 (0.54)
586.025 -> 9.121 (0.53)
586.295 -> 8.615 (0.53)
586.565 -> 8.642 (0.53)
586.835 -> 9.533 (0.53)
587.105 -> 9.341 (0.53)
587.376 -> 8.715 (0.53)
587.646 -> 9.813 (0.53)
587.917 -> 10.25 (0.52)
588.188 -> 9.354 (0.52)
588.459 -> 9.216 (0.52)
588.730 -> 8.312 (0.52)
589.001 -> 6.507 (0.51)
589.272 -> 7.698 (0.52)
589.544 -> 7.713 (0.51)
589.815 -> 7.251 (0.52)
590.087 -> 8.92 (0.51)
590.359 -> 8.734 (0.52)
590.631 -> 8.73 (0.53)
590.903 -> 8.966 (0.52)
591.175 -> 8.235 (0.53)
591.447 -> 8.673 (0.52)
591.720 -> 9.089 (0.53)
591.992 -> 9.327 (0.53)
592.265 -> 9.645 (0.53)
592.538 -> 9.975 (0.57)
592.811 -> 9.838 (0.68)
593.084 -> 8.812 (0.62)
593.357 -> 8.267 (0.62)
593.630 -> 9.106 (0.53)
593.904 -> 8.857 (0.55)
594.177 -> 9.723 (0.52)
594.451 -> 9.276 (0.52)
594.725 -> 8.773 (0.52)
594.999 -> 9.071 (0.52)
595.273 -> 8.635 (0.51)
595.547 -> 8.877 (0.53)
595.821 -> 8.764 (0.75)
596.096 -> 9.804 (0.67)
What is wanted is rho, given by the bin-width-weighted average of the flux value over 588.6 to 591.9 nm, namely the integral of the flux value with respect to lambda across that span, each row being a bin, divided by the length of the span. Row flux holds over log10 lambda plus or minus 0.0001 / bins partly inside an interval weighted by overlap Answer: 8.25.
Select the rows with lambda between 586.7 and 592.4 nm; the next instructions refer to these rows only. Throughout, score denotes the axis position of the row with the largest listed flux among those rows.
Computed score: 587.917 nm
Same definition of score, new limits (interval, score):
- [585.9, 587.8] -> 587.646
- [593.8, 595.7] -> 594.177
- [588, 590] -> 588.188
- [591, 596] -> 592.538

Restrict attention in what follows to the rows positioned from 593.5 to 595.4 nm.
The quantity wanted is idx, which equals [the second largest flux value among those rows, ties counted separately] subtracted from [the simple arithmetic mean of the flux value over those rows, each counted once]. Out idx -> -0.21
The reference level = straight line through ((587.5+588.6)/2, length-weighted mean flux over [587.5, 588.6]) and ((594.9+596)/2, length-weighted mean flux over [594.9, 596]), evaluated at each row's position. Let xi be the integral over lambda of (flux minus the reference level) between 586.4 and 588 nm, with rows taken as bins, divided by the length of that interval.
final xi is -0.39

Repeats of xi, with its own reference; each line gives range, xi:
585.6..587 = -0.80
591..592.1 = -0.45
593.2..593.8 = -0.37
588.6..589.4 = -2.05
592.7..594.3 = 0.01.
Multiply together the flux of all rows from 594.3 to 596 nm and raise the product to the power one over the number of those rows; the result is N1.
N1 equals 8.90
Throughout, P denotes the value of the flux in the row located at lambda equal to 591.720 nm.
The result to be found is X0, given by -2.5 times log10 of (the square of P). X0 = -4.79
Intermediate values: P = 9.089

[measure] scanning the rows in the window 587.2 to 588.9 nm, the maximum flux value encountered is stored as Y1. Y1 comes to 10.25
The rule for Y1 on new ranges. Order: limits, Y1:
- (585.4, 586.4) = 9.202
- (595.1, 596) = 8.877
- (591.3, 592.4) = 9.645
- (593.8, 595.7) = 9.723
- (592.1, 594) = 9.975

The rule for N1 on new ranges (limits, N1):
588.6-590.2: 7.70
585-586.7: 9.03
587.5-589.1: 8.81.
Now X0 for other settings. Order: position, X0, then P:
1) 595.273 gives -4.68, 8.635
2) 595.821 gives -4.71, 8.764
